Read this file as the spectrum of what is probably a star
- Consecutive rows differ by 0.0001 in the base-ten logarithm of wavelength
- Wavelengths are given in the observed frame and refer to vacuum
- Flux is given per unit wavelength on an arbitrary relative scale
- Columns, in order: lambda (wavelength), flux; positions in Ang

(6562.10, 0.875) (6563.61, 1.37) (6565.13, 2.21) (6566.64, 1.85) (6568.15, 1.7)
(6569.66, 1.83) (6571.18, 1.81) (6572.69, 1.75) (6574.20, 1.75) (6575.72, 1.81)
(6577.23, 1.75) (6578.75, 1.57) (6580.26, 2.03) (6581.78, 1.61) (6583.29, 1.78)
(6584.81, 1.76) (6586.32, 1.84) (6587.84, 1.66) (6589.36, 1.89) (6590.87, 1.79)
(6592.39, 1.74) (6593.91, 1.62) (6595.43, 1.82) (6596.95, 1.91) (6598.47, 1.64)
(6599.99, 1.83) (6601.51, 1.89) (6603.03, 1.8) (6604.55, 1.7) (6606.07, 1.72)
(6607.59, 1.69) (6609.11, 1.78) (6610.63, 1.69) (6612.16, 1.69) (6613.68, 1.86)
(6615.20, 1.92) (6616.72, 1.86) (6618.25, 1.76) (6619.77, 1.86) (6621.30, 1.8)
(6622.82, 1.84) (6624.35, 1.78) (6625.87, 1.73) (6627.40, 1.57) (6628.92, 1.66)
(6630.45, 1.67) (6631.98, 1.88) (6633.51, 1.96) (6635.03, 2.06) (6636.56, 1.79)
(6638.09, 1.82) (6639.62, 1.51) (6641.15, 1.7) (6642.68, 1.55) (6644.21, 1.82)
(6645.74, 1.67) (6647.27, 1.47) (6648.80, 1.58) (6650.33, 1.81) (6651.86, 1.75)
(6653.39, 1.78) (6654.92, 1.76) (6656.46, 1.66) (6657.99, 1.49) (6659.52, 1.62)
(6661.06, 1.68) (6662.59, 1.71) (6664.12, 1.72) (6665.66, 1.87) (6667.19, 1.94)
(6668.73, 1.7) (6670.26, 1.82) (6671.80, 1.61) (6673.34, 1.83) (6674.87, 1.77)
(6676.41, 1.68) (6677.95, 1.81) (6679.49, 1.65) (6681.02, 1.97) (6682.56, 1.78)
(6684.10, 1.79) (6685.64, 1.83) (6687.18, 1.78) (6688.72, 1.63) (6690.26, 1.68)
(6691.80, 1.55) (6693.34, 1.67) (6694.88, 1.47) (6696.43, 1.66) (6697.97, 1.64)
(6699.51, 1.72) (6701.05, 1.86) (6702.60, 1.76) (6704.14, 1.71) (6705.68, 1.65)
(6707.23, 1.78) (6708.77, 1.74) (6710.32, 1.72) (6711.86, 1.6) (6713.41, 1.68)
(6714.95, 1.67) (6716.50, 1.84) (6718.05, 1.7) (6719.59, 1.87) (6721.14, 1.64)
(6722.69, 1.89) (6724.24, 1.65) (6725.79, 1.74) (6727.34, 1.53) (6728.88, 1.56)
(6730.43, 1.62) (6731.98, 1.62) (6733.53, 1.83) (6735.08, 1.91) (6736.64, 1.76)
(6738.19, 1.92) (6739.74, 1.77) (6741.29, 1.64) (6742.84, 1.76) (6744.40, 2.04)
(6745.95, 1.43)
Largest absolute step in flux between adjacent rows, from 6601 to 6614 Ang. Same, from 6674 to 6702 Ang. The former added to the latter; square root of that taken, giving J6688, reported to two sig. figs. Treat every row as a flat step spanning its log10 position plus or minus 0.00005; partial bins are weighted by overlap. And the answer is 0.70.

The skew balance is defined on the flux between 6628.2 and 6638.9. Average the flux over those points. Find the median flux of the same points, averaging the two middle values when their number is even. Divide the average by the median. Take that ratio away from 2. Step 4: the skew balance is 0.99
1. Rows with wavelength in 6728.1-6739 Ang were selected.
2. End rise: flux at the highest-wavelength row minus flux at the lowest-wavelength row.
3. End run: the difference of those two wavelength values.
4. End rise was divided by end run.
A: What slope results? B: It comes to 0.039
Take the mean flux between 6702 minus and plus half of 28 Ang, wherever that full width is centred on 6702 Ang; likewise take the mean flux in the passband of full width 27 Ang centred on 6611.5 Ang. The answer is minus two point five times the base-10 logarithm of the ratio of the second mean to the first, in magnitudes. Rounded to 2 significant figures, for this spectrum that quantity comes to -0.067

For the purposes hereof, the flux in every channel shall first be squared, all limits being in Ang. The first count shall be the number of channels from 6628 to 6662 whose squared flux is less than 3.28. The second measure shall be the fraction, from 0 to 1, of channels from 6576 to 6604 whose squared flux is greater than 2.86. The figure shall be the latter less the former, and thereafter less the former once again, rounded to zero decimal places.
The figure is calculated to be -33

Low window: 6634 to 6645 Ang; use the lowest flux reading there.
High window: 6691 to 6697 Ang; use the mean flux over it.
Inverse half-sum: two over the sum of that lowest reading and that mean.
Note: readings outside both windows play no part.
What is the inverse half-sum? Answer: 0.646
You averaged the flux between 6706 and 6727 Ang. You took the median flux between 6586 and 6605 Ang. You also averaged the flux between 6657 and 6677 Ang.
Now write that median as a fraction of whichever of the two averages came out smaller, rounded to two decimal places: 1.04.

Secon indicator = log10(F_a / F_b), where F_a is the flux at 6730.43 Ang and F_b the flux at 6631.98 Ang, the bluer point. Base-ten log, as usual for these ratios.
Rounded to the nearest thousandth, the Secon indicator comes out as -0.065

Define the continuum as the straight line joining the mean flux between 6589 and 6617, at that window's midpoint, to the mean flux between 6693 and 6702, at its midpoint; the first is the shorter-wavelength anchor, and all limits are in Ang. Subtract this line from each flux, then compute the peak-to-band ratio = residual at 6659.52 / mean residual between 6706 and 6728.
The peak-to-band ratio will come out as -1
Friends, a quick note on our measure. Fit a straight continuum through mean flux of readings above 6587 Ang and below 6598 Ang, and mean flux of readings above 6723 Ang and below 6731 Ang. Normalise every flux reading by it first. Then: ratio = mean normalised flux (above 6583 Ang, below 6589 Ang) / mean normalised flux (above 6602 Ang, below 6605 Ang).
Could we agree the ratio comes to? 0.99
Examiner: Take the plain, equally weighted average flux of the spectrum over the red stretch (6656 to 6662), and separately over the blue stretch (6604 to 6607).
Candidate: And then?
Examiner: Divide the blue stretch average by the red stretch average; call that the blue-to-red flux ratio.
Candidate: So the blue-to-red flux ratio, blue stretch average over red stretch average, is 1.06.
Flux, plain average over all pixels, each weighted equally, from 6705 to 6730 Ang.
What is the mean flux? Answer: 1.70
